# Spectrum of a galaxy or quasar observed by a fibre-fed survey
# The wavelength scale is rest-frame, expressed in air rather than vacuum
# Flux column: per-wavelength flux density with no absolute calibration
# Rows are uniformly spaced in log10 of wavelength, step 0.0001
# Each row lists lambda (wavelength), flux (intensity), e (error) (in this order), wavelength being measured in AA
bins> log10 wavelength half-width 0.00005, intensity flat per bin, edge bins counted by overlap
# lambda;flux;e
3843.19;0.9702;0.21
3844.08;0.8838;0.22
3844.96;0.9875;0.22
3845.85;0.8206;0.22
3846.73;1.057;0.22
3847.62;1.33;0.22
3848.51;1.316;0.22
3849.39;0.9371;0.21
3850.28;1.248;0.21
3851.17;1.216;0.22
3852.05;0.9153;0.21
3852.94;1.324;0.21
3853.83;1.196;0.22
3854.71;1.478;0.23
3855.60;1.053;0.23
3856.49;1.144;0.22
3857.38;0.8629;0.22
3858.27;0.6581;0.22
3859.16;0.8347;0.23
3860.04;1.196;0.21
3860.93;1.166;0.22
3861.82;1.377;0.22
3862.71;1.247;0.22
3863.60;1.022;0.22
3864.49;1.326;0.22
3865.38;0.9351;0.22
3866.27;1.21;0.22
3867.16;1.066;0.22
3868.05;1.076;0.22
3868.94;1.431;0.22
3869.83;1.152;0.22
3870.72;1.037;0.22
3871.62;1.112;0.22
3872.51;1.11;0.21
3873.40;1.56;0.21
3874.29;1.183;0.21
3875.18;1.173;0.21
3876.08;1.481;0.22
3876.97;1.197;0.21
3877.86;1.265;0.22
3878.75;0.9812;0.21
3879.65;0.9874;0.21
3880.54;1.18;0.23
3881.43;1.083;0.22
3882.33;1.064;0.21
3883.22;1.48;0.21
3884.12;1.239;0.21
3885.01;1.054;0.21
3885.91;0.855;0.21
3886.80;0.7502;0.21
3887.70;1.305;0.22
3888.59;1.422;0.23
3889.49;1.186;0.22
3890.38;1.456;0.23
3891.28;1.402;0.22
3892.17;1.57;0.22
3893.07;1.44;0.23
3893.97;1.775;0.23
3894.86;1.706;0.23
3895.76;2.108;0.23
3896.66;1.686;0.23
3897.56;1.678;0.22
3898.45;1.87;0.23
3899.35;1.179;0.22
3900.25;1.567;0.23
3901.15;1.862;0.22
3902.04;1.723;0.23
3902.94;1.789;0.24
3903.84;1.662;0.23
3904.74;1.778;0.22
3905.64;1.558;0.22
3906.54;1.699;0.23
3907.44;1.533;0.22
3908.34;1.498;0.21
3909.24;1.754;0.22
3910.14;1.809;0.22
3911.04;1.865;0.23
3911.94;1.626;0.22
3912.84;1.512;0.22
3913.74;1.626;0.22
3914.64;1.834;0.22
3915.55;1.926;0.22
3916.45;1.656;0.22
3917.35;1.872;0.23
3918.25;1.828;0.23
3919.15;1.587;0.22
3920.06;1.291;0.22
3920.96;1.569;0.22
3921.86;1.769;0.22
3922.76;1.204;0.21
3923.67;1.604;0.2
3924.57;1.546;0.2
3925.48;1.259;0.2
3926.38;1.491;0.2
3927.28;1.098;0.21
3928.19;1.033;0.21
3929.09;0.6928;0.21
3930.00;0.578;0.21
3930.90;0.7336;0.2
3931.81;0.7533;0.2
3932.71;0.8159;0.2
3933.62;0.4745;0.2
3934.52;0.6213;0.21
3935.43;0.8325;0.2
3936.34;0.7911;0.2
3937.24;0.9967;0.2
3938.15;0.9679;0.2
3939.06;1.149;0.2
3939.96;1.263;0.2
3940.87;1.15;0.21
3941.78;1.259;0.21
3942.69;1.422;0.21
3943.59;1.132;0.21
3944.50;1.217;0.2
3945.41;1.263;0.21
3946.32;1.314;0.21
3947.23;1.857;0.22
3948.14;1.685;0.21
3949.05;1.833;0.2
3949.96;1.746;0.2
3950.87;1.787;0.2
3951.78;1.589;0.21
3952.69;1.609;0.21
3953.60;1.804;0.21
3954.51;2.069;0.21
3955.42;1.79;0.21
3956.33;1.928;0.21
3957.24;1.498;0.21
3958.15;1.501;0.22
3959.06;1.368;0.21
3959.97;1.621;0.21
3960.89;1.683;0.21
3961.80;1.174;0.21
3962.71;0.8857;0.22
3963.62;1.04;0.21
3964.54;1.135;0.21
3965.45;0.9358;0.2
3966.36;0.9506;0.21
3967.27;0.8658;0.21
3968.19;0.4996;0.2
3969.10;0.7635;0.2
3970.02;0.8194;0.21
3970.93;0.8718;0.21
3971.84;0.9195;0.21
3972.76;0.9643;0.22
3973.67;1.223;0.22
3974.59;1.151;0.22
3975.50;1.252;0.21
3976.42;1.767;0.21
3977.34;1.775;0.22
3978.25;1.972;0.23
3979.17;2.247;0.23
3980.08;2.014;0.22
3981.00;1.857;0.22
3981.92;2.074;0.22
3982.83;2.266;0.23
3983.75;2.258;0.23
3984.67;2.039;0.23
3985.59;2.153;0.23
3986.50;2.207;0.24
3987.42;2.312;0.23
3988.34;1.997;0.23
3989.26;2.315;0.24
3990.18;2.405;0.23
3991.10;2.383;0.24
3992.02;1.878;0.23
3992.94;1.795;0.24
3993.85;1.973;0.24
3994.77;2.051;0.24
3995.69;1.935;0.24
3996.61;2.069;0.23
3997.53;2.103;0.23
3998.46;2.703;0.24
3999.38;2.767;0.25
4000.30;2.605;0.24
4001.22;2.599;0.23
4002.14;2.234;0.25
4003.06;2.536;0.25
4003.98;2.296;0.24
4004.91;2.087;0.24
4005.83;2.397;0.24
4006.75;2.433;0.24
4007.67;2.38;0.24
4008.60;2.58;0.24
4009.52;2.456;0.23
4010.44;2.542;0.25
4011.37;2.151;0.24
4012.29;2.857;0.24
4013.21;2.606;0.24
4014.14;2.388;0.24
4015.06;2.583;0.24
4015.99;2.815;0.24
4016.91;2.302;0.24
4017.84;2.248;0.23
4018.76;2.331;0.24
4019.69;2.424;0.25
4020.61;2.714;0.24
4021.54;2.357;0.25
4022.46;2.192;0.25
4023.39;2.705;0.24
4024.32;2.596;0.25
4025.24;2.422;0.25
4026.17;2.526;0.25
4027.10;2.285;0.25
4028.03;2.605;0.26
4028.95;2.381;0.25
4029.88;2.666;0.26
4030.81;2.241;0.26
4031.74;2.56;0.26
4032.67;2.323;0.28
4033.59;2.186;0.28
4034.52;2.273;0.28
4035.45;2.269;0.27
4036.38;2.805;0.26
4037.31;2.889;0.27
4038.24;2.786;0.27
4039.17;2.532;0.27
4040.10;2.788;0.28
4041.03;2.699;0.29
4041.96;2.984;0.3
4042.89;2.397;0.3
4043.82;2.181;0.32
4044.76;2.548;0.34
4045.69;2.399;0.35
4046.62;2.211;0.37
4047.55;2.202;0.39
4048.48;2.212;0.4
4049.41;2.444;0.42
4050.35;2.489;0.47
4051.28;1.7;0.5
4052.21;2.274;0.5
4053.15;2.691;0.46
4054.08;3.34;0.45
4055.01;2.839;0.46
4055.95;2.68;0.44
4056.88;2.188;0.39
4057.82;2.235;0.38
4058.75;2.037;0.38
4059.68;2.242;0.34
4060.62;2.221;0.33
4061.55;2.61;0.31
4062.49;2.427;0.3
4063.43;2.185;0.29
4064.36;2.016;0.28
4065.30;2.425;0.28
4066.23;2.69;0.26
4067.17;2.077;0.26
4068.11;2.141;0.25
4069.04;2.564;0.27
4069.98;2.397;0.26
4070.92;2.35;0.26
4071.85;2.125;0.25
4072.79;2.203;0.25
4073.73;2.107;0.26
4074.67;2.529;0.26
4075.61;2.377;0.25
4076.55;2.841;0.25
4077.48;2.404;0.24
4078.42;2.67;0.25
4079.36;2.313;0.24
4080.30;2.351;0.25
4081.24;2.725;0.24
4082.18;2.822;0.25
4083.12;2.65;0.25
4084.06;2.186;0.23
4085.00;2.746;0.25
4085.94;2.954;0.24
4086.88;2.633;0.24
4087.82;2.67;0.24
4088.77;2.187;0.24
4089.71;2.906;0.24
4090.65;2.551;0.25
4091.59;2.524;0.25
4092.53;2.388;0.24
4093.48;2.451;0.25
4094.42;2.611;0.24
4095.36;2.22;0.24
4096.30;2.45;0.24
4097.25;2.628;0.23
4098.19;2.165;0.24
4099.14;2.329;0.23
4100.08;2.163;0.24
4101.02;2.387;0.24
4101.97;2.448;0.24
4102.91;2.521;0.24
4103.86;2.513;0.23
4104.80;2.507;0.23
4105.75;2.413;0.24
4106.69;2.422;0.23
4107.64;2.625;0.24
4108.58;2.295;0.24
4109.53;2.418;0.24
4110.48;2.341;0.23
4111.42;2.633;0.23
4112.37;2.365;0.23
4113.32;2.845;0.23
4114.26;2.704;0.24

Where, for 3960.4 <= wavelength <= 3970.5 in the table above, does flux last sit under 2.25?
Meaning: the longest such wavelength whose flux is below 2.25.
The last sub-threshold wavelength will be 3970.02 AA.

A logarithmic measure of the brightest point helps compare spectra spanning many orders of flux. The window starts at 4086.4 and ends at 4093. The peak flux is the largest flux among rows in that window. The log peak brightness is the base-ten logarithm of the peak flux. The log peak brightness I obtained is 0.46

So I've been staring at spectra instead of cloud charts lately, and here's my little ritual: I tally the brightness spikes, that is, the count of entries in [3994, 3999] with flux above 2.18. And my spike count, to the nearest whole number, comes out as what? 1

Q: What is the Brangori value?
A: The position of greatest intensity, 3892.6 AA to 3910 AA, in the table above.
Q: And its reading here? 3895.76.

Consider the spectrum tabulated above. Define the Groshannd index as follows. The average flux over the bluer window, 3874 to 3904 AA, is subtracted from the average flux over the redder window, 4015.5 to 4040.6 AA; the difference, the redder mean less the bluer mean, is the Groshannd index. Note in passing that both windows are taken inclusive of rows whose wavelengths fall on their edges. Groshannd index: 1.1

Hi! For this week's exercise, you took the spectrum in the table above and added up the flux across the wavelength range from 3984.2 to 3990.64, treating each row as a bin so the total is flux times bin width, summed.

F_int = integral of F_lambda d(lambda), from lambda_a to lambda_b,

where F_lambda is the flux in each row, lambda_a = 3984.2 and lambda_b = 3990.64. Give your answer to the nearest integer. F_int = 14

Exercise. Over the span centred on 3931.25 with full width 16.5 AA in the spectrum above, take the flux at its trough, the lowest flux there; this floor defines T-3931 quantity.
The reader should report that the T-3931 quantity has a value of 0.4745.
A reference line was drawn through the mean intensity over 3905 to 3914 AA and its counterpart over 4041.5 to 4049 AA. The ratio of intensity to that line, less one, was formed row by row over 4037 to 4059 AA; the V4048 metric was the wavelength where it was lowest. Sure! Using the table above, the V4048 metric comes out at 4051.28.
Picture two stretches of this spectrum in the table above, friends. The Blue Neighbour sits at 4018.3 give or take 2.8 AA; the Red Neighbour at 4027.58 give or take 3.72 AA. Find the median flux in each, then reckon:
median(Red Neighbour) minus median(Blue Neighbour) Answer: 0.10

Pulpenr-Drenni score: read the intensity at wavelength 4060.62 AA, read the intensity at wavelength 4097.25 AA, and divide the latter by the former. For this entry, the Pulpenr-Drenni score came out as 1.2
